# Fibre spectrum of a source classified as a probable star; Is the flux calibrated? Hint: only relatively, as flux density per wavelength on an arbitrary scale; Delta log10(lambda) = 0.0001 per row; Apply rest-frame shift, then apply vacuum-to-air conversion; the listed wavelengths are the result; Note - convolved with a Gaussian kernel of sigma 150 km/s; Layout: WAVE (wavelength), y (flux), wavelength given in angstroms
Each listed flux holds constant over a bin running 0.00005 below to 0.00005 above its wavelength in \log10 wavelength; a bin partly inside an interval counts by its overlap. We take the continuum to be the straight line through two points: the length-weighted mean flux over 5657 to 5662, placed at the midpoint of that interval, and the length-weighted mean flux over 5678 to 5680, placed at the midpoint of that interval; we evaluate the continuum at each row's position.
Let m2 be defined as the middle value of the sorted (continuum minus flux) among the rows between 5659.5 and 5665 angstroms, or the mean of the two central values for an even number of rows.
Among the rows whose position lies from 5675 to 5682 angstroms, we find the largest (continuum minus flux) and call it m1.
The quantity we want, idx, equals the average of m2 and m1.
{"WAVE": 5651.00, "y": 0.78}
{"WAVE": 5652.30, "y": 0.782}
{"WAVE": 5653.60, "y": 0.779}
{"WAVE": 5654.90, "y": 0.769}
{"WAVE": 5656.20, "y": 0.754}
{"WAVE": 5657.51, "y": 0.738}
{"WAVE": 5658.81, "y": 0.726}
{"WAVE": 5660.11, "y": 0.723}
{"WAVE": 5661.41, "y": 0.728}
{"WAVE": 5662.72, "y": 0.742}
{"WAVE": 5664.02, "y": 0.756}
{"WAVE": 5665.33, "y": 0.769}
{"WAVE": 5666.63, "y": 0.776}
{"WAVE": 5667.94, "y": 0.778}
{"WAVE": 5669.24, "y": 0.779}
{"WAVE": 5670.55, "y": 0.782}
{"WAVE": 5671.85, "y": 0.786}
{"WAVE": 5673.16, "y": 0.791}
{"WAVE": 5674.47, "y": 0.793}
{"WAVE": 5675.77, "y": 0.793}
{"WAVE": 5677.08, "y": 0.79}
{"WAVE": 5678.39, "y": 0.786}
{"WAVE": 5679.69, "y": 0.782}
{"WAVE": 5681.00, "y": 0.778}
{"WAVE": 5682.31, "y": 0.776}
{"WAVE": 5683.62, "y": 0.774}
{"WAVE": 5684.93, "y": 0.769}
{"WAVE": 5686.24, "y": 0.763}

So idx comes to 0.009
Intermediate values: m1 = 0.015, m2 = 0.002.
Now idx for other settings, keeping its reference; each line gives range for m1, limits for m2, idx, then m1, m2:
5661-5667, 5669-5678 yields -0.006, 0.007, -0.020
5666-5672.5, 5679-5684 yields -0.001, -0.020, 0.018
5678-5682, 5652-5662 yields -0.004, 0.015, -0.024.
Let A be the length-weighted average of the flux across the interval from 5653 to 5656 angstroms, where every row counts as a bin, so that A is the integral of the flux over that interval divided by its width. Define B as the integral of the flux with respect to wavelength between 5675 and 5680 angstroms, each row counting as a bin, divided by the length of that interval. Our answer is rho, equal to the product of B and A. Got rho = 0.610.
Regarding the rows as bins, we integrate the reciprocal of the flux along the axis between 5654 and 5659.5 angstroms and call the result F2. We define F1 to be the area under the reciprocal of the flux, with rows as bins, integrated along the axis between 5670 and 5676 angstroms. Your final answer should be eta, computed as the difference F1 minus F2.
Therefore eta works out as 0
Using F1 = 8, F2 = 7.4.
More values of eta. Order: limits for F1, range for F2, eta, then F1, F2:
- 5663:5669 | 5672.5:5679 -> 0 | 8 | 8.2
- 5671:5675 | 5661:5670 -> -7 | 5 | 11.8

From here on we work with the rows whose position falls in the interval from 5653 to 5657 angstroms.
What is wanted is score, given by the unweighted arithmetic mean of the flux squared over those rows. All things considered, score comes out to 0.59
